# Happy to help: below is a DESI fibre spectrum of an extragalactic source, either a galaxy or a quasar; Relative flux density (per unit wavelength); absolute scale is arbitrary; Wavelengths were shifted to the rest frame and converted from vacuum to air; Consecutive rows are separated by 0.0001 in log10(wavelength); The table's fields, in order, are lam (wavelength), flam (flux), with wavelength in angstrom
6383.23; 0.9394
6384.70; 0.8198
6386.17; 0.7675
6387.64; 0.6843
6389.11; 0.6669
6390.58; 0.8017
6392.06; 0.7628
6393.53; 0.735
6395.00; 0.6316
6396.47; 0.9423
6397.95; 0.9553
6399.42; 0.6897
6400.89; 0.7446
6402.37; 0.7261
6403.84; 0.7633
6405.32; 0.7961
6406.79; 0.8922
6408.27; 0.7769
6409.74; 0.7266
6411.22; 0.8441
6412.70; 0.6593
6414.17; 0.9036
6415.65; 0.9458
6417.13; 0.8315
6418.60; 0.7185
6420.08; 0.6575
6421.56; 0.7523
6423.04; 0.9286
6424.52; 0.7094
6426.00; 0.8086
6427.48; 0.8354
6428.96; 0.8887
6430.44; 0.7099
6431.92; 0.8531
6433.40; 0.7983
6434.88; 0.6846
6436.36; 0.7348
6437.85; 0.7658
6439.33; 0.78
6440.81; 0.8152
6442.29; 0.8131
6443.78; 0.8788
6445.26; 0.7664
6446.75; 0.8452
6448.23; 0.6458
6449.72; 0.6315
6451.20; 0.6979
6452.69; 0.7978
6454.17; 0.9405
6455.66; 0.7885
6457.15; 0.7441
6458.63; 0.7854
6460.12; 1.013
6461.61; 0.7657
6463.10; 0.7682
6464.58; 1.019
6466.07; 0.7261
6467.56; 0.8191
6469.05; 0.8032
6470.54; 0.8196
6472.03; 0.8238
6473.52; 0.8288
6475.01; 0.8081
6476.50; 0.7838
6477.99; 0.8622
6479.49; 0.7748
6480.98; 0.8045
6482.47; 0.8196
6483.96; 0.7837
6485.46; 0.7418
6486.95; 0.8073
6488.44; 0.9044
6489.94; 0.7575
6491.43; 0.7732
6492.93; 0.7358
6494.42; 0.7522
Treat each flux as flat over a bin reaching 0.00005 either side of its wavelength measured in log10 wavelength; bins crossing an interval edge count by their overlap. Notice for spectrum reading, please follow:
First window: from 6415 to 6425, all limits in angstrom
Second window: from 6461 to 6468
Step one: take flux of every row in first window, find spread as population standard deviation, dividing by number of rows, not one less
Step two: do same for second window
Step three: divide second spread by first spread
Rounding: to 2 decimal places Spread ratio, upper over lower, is 1.00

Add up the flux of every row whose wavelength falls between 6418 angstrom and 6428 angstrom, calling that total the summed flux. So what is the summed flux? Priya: 5.4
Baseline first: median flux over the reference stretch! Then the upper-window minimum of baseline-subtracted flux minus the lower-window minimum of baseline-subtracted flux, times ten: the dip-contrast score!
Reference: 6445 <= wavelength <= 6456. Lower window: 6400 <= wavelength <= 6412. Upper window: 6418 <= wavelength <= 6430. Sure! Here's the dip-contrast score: -0.7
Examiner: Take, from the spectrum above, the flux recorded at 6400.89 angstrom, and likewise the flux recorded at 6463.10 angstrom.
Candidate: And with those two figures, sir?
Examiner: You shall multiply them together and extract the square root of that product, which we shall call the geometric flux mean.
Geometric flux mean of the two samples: 0.756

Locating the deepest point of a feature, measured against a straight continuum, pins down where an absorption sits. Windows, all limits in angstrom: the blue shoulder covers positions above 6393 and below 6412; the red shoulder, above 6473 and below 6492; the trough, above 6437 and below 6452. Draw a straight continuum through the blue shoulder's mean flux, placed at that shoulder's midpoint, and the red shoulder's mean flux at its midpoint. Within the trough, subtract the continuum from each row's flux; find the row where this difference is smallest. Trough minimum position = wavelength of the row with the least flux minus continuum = 6449.72 angstrom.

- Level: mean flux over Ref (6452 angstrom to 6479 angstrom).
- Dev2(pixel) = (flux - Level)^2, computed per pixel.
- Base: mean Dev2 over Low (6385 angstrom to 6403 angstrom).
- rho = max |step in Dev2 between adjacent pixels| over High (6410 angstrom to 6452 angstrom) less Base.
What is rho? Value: 0.019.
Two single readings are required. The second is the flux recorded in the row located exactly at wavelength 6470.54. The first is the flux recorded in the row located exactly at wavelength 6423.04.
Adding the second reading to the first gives 1.75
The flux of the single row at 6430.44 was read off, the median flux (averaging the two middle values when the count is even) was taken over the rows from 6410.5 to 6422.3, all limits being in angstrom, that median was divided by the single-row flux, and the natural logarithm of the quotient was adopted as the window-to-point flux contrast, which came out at 0.11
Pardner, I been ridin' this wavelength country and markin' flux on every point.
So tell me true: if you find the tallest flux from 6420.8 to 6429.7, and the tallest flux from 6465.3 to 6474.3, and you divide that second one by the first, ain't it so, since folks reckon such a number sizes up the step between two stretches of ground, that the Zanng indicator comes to 0.89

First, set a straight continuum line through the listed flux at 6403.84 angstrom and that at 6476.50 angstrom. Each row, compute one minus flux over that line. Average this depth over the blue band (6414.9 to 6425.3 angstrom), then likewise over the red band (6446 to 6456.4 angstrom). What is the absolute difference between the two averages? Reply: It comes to 0.048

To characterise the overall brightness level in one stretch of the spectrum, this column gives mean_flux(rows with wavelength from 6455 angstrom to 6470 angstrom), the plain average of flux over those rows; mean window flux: 0.82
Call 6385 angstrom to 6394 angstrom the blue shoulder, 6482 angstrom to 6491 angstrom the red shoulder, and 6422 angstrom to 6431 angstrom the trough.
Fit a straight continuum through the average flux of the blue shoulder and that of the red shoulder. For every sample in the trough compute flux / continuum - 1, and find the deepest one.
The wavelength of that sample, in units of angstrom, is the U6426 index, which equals 6430.44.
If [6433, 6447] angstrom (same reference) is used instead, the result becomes 6434.88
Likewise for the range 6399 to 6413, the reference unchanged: 6412.70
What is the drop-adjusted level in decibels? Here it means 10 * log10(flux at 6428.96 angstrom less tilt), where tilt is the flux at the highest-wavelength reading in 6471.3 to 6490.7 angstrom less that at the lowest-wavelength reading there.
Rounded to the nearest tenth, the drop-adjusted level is -0.2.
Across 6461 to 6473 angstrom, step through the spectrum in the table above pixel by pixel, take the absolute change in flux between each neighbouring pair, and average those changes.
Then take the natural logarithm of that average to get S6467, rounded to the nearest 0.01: -2.34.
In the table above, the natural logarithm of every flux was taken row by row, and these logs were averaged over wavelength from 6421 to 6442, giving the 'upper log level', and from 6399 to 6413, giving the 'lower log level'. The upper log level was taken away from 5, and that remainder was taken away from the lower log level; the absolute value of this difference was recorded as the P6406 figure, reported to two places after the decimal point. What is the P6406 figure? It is 5.51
